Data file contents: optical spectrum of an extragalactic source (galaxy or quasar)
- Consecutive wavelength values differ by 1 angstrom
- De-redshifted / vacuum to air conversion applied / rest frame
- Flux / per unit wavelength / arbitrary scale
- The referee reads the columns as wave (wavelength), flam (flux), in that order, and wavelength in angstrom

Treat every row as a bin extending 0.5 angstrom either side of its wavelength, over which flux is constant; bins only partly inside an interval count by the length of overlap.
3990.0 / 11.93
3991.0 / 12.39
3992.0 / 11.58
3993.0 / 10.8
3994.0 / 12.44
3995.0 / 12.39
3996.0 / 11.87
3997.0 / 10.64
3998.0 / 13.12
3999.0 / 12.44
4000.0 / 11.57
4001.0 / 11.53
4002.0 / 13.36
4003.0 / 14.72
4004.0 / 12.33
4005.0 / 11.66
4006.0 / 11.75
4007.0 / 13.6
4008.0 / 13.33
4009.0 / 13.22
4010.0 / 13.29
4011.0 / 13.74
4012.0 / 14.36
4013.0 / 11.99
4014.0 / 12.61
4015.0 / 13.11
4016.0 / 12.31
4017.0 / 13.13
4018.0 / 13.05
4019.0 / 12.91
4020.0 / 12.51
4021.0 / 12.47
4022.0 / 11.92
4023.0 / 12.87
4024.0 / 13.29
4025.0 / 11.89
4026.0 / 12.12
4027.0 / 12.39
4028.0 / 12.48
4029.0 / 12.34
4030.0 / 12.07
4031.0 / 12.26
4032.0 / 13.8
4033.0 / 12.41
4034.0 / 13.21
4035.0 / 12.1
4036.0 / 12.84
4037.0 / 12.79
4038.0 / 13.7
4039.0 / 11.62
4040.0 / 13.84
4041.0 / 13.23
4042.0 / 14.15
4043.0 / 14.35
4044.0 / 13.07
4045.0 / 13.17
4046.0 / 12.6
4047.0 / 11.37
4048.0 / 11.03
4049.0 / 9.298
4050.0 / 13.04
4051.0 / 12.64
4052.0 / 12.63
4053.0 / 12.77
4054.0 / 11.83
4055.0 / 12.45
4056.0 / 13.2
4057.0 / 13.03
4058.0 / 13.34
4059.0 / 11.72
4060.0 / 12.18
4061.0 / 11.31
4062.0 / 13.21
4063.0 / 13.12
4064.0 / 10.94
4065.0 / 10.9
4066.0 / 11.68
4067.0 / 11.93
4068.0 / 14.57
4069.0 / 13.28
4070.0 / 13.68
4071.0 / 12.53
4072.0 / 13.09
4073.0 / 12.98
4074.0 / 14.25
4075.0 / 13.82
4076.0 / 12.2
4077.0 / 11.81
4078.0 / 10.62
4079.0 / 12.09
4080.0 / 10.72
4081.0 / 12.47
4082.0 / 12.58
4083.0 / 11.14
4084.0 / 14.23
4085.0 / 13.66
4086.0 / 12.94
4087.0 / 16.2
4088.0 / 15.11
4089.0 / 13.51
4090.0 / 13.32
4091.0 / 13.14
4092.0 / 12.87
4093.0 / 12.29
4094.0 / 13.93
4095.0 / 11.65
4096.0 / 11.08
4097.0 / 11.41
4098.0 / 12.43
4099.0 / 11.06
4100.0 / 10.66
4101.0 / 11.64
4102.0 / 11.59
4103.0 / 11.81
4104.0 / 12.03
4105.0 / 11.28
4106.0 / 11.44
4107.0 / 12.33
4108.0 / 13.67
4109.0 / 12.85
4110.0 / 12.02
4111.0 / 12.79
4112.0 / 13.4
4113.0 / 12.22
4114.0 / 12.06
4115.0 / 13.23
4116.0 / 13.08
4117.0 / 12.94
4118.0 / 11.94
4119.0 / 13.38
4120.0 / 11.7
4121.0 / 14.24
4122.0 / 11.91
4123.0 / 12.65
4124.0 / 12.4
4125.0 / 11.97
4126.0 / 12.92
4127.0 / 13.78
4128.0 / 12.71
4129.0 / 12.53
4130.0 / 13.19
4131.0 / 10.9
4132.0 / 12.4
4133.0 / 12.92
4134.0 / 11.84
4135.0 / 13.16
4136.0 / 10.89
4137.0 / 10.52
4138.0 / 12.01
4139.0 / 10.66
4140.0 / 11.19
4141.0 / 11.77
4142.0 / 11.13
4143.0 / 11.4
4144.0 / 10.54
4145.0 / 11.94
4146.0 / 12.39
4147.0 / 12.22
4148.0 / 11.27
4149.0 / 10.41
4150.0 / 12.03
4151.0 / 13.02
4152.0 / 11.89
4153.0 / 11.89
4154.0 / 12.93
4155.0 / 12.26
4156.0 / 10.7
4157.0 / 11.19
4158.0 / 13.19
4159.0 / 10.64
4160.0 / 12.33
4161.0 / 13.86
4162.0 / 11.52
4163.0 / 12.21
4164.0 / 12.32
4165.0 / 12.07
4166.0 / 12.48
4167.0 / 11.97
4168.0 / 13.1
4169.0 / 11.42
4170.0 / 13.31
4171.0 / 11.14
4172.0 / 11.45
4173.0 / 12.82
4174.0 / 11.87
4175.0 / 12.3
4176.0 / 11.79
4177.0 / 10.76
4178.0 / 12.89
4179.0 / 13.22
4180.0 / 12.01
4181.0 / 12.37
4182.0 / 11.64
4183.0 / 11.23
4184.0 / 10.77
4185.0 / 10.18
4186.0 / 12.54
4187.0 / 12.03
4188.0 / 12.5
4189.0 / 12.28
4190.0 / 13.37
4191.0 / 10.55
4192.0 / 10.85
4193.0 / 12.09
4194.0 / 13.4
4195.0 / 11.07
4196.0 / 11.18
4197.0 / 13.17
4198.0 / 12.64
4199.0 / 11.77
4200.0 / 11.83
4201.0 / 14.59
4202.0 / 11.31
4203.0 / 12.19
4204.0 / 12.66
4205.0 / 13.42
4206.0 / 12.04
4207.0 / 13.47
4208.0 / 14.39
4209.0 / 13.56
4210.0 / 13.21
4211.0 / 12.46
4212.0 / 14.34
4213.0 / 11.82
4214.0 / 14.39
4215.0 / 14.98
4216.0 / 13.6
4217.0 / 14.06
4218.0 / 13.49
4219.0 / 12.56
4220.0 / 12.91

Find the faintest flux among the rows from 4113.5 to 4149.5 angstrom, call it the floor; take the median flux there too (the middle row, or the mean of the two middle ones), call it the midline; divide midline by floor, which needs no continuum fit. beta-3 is 1.16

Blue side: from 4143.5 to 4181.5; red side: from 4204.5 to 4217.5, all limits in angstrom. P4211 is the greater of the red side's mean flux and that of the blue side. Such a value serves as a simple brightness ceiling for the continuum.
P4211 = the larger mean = 13.5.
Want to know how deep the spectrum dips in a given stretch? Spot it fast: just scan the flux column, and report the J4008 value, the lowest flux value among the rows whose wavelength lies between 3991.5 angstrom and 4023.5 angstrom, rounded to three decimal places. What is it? 10.640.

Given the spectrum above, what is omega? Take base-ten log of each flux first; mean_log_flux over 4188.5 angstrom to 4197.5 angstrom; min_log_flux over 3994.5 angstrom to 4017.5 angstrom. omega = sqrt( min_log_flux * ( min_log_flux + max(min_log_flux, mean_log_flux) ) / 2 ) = 1.039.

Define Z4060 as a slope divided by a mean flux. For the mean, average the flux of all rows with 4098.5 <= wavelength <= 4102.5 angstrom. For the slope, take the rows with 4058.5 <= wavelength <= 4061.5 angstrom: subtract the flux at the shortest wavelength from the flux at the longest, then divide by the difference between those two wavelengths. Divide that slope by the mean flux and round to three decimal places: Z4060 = -0.018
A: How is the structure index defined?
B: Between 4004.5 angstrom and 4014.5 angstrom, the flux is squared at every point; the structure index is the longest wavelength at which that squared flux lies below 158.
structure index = 4013.0 angstrom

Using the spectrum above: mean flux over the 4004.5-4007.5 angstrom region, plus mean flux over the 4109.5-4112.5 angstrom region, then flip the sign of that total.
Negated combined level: -25.1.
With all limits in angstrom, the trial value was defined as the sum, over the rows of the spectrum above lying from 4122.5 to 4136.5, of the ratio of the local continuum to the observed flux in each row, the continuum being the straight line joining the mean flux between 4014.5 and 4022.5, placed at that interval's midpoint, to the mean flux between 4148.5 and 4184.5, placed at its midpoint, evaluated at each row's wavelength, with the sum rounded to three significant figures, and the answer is 13.8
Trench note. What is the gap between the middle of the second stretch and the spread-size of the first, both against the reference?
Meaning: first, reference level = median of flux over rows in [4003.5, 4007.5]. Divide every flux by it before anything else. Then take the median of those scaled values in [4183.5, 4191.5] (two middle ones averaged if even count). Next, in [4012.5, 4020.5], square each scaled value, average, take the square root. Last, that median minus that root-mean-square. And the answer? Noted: -0.046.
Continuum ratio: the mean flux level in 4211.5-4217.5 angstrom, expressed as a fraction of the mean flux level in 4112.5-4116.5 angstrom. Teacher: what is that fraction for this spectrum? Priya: 1.10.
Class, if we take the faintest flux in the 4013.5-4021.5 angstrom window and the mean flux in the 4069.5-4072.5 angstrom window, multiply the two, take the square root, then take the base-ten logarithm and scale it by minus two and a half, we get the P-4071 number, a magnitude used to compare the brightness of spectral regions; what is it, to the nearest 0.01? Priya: -2.76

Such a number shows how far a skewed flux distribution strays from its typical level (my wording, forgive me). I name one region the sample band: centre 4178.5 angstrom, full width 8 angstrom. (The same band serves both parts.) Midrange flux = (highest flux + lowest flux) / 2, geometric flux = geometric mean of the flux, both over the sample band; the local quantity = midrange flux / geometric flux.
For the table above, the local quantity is 0.99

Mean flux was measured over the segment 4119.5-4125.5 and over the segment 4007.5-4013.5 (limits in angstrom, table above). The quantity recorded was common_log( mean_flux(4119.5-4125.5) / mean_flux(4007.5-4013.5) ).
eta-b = -0.03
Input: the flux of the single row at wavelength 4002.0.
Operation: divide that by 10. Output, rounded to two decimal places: 1.34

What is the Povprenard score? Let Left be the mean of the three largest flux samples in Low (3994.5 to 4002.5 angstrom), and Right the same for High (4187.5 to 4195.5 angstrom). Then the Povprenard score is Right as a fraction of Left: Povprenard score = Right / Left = 1.01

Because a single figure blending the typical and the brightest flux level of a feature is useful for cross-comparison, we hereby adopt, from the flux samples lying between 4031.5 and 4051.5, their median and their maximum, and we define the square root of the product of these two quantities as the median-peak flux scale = 13.63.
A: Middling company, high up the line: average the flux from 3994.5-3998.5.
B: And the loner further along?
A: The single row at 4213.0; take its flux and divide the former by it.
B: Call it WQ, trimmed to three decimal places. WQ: 1.016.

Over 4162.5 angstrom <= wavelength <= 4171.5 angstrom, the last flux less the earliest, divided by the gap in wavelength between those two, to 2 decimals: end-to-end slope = -0.13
